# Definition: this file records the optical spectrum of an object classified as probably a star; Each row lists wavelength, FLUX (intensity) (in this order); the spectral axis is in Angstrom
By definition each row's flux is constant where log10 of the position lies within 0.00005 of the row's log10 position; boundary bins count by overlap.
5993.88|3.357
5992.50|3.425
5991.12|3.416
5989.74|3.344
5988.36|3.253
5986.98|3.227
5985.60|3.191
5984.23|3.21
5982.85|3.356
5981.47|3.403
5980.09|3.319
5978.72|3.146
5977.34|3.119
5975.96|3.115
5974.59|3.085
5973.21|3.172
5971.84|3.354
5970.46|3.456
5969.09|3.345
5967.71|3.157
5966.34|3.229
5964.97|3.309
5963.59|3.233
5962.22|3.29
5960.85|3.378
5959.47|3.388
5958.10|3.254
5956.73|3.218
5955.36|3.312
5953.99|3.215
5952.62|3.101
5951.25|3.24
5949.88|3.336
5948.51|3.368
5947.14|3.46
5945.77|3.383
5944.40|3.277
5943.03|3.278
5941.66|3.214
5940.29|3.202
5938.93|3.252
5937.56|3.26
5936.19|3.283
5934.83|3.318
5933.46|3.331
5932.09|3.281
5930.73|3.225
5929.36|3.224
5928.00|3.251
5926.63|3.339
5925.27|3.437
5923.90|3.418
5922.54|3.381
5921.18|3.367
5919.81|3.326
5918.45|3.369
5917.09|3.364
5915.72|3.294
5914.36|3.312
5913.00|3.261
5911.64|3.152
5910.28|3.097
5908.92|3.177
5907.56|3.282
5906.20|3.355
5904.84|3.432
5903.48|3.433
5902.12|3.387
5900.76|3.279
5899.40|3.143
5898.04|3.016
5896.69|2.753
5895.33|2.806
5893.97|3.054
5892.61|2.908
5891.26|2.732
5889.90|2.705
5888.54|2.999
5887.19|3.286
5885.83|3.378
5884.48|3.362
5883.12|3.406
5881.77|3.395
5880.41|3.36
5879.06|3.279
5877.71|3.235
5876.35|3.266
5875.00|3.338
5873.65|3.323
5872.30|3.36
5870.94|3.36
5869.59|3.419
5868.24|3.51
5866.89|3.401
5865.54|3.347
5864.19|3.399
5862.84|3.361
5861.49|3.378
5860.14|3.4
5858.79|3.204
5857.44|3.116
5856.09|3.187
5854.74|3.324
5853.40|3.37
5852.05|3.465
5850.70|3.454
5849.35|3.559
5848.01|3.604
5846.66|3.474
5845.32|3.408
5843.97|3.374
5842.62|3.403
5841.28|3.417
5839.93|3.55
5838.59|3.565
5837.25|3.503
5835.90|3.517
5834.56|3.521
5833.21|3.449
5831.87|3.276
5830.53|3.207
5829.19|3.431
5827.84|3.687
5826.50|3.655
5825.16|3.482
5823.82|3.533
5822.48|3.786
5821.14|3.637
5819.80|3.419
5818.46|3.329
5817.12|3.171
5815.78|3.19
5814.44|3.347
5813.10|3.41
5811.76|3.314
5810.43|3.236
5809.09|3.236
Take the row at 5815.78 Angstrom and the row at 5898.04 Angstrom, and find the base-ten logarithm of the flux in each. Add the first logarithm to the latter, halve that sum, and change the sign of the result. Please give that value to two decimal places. -0.49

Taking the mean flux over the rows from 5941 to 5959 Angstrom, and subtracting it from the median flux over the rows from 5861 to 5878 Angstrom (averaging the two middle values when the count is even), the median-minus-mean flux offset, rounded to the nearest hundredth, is 0.08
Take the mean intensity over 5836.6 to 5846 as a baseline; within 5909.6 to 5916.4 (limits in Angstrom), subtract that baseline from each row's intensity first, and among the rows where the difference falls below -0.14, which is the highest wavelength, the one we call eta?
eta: 5915.72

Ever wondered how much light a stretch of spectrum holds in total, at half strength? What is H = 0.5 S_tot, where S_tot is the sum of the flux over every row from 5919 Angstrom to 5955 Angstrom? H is 42.9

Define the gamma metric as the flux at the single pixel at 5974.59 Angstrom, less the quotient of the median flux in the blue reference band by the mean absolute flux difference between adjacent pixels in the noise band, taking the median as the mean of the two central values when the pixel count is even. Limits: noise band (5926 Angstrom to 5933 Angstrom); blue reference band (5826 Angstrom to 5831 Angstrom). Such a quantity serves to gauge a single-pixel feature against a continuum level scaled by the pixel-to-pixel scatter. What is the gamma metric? -79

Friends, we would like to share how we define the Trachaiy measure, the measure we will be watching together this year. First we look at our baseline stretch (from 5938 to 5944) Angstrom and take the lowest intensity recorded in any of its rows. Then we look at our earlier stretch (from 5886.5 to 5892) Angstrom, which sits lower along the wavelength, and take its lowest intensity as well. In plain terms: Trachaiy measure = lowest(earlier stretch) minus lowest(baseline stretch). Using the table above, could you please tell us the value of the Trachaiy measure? -0.50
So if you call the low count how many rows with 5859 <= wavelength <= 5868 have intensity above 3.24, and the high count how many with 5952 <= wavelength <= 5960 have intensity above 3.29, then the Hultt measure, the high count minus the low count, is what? -4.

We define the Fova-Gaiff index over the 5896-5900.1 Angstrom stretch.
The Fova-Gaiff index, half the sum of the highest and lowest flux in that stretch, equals 2.95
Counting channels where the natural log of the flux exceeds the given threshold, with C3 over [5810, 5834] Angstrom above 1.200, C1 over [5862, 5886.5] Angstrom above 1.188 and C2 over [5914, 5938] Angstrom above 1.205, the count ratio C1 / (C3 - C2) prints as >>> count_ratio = 3.0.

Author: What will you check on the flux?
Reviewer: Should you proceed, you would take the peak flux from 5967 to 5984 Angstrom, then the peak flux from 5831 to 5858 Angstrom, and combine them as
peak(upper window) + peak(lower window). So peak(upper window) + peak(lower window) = 7.06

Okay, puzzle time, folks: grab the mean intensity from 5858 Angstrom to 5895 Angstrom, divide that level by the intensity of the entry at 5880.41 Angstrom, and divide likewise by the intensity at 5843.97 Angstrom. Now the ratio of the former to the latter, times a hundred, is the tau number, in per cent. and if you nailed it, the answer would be 100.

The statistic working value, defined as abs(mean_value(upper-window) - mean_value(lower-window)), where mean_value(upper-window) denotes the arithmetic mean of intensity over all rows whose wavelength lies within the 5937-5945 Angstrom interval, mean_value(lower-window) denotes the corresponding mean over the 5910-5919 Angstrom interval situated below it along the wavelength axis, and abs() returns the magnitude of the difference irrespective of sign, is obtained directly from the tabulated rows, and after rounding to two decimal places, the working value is 0.02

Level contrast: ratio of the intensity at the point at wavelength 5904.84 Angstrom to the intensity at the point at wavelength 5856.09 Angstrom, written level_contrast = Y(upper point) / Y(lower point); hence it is 1.08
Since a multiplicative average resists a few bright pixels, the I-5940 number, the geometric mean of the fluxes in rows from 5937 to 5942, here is 3.23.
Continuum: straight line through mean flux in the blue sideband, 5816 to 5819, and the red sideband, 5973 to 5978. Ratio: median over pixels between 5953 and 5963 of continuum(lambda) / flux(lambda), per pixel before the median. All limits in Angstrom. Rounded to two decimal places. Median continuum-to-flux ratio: 0.95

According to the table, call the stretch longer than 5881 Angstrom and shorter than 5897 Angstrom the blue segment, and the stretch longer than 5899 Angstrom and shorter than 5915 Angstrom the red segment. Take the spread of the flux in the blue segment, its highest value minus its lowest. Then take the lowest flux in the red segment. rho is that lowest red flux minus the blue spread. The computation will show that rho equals 2.40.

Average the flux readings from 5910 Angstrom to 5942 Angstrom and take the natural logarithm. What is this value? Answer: 1.19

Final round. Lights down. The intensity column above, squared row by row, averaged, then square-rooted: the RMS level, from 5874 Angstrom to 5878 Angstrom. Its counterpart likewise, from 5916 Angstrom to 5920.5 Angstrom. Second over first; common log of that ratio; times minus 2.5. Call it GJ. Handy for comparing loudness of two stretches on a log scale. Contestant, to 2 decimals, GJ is -0.02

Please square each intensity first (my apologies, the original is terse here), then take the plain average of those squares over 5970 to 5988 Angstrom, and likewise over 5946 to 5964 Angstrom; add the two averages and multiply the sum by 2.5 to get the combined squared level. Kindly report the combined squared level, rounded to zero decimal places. 53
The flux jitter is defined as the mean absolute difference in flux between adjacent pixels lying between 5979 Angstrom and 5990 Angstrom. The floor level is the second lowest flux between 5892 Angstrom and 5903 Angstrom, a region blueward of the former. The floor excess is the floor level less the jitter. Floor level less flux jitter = 2.74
